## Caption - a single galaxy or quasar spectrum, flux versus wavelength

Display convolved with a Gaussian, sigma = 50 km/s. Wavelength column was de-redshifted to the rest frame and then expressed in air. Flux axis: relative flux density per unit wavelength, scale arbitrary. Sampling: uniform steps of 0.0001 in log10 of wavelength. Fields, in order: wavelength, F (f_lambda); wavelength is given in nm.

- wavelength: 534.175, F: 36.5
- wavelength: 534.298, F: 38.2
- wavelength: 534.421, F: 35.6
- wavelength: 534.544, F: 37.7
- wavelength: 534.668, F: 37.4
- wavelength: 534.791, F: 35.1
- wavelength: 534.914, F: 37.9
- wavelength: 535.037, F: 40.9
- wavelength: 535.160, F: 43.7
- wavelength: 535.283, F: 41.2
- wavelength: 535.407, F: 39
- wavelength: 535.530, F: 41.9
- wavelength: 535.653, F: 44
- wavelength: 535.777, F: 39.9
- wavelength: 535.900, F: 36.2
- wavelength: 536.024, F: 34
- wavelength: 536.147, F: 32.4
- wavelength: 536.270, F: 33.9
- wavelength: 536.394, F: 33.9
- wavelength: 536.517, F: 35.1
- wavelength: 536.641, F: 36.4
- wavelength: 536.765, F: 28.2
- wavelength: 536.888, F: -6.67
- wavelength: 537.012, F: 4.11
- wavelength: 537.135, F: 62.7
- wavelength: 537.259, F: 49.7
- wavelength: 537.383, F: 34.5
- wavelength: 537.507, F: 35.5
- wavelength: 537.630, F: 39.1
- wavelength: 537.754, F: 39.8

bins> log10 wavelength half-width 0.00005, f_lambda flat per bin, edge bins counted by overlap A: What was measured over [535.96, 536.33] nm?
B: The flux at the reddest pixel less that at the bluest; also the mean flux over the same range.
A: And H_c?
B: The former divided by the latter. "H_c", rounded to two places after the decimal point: 0.00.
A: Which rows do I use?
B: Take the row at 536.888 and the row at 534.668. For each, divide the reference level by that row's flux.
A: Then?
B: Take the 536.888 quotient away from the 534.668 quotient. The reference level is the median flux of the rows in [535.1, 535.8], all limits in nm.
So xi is 7.3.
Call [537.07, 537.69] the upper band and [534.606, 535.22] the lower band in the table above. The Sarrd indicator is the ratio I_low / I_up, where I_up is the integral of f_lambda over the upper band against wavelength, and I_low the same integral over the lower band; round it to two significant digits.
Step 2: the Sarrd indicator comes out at 0.88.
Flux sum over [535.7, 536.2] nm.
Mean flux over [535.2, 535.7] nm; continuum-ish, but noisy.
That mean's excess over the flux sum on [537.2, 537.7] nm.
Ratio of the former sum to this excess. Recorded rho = -1.2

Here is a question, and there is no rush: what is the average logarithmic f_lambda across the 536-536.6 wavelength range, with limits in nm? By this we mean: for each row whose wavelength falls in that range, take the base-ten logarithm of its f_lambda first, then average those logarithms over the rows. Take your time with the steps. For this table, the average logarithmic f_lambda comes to 1.53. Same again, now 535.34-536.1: 1.59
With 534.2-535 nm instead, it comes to 1.57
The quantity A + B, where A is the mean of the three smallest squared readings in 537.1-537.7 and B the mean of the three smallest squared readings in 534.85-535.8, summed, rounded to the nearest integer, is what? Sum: 2843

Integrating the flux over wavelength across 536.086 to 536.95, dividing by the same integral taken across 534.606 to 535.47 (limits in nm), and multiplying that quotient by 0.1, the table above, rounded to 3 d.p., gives 0.070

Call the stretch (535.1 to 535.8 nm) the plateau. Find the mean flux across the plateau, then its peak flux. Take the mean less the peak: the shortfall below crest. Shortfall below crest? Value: -2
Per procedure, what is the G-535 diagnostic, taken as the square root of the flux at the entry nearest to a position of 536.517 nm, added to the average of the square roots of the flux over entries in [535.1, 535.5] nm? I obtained 12.3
